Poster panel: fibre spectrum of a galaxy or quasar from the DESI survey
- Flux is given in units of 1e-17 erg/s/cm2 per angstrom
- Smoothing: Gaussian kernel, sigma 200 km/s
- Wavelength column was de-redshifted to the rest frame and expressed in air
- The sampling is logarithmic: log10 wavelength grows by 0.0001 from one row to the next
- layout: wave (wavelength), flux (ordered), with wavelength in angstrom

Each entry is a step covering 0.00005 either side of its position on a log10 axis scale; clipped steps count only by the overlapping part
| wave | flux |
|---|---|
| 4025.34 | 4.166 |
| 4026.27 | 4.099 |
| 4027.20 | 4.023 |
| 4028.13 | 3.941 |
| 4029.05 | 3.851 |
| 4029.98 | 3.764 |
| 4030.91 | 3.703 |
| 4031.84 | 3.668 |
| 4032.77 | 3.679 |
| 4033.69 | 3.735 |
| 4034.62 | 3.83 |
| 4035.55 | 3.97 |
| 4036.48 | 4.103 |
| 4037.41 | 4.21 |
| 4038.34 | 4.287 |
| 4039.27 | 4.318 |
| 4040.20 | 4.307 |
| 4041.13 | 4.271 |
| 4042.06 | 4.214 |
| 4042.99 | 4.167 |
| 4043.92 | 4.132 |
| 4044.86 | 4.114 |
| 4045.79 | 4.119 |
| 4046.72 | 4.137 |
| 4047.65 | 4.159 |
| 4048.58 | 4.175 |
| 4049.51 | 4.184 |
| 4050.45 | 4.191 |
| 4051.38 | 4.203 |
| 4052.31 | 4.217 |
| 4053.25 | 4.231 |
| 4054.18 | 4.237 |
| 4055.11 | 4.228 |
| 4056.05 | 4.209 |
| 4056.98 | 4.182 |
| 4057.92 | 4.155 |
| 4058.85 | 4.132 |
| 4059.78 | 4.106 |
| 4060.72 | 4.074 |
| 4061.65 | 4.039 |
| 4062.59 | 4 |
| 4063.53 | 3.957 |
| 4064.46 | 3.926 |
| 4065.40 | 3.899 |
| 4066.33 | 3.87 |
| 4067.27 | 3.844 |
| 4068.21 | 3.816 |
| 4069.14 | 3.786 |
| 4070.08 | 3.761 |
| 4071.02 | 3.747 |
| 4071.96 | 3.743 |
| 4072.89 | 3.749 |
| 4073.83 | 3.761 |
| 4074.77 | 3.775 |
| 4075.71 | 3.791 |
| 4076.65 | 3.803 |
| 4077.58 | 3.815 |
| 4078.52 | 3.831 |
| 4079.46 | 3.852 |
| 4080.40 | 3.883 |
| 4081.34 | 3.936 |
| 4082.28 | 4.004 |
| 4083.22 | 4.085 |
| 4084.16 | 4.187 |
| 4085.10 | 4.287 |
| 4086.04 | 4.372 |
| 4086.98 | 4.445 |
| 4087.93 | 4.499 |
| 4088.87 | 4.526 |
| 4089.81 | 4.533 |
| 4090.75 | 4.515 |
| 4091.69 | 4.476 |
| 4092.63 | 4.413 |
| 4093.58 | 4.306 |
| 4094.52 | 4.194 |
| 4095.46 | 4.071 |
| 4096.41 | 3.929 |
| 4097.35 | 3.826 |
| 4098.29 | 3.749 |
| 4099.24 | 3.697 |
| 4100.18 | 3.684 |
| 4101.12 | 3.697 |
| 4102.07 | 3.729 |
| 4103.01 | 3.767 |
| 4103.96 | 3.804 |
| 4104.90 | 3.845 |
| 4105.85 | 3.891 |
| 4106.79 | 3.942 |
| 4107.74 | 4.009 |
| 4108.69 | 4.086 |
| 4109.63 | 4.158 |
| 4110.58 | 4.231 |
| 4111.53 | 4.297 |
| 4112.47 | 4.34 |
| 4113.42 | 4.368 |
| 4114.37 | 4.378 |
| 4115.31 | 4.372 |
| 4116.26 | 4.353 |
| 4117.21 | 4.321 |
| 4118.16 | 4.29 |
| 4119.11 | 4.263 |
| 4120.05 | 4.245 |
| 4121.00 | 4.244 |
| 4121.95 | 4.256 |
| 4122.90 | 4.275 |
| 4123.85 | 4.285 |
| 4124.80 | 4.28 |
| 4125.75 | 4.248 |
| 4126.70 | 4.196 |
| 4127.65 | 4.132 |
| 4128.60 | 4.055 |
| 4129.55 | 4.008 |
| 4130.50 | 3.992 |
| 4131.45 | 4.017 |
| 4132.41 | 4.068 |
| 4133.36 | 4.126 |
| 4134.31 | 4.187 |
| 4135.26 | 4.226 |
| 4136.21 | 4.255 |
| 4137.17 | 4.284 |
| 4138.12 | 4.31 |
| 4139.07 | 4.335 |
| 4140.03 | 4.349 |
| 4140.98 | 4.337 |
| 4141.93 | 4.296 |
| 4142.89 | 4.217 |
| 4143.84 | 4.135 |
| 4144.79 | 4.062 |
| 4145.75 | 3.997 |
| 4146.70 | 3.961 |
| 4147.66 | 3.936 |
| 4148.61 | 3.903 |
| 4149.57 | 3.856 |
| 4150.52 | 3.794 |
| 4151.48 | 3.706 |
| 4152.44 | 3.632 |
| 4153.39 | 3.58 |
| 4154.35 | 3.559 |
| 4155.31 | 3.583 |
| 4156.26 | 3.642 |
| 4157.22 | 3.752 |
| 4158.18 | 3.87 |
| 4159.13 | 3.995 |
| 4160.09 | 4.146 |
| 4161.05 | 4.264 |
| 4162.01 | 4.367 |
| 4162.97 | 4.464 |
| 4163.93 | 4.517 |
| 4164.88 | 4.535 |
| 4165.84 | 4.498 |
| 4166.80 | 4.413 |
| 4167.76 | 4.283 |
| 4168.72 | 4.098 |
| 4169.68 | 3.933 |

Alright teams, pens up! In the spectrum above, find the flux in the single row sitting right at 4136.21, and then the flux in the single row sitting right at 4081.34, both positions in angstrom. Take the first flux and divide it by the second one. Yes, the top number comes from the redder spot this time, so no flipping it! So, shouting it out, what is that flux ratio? 1.08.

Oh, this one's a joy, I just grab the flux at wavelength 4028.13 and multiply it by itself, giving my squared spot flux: 15.5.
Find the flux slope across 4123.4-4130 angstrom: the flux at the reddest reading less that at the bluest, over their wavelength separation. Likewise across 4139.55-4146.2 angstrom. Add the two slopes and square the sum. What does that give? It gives 0.012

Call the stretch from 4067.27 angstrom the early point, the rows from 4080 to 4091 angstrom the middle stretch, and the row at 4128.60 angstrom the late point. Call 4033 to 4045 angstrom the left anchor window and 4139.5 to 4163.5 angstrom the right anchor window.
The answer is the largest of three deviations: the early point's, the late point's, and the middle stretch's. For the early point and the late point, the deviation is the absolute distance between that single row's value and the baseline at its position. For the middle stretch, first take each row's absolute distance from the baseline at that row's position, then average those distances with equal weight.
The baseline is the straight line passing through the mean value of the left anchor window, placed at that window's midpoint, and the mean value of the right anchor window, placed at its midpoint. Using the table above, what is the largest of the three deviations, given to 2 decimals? 0.27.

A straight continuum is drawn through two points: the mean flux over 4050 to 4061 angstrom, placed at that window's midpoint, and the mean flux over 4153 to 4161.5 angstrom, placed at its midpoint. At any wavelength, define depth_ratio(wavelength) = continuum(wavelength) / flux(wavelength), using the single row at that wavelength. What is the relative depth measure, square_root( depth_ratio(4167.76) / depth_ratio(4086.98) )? 0.98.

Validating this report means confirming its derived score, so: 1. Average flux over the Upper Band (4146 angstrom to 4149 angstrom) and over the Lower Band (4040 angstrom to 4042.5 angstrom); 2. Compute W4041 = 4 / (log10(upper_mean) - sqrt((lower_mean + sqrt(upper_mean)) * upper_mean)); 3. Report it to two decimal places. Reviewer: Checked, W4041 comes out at -0.92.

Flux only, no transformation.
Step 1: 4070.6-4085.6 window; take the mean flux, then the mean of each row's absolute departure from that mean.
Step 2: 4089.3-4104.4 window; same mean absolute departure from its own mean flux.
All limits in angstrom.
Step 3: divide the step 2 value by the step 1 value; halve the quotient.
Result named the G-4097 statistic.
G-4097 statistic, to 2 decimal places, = 1.12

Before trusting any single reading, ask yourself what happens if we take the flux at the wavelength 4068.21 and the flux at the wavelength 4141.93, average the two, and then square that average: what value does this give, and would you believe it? 16.5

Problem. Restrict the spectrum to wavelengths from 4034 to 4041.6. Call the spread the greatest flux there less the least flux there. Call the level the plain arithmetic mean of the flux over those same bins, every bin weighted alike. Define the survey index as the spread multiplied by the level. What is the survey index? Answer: 2.0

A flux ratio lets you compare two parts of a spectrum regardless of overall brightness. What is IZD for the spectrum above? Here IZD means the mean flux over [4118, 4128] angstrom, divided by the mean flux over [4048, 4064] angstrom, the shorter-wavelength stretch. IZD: 1.02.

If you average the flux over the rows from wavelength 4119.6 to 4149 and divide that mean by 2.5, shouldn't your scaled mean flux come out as 1.67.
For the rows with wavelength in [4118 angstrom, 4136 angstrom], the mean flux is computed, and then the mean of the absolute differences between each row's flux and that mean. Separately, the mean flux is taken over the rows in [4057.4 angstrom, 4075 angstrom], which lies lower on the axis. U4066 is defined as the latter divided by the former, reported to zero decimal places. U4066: 44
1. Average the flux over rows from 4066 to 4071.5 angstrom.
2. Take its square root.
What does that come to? 1.95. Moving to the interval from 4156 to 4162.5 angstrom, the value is 2.00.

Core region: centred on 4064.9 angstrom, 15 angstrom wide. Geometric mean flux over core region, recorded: 3.93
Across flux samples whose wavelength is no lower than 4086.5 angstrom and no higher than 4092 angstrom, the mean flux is 4.50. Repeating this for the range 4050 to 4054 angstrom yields 4.21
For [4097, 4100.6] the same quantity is 3.74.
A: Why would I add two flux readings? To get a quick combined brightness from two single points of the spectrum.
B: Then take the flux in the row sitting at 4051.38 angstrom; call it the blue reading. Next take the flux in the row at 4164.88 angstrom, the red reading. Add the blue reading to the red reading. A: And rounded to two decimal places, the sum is 8.74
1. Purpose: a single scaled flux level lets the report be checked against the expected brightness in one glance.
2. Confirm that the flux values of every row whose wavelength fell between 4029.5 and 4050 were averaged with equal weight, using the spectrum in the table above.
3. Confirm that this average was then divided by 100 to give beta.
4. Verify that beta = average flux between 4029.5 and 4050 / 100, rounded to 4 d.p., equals 0.0406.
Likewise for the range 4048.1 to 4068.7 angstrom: 0.0409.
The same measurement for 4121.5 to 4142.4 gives 0.0421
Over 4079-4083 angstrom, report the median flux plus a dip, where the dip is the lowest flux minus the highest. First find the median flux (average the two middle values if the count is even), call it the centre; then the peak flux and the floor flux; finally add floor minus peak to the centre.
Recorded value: 3.8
